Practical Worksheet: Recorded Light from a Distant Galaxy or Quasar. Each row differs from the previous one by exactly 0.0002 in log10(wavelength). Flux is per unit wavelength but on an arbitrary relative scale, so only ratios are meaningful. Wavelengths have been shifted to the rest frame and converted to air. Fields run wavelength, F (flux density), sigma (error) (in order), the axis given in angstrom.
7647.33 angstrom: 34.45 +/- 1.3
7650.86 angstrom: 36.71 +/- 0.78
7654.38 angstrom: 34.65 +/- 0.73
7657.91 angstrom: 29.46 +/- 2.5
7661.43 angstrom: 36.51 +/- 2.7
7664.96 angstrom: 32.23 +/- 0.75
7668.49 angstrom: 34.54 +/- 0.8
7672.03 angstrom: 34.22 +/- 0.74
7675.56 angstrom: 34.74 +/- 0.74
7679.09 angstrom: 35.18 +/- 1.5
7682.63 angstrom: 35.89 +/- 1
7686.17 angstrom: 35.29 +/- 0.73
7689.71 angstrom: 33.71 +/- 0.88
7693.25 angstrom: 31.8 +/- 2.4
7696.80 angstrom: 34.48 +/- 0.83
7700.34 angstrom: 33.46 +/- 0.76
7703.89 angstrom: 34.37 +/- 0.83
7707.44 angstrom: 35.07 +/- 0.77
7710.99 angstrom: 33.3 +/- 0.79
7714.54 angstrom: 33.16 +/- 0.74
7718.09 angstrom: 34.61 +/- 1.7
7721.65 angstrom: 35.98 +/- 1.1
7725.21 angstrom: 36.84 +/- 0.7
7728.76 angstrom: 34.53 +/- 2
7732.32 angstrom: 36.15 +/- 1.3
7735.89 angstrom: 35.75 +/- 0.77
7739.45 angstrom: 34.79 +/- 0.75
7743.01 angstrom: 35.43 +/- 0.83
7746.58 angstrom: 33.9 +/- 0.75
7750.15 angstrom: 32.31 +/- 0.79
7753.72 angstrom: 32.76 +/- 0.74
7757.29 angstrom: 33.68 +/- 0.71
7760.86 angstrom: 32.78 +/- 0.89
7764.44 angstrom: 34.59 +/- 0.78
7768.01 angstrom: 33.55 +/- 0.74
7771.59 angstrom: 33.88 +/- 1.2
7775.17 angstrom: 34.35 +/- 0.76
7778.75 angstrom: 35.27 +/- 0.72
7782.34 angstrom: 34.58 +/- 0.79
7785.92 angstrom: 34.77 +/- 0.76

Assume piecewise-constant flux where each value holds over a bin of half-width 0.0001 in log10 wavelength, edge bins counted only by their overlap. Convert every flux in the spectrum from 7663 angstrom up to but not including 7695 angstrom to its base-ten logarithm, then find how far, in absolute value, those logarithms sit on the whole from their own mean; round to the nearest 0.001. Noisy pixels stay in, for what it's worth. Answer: 0.014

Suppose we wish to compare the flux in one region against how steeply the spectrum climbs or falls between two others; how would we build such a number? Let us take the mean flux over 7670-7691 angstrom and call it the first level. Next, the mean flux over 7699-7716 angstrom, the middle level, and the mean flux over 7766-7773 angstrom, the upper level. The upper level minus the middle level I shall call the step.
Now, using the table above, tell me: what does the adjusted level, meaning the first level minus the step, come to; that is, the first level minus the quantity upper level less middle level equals 35.0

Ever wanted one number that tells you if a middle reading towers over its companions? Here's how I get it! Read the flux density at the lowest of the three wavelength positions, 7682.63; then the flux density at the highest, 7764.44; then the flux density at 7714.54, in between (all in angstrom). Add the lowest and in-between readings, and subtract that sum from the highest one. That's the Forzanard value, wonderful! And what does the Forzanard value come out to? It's -34.5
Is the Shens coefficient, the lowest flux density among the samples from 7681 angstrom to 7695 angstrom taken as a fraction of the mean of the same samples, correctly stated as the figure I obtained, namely 0.931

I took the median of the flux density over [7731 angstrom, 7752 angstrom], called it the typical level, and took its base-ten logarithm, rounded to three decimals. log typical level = 1.545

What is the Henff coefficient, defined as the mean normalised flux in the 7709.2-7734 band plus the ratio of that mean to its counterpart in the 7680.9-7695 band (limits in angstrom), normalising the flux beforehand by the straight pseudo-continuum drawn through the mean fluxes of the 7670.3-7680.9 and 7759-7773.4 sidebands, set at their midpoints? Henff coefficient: 2.06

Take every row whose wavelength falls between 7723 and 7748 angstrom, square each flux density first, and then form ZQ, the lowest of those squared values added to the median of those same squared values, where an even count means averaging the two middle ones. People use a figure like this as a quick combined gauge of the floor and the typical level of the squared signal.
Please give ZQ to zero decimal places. 2404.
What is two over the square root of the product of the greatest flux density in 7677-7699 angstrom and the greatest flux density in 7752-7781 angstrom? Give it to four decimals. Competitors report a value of 0.0562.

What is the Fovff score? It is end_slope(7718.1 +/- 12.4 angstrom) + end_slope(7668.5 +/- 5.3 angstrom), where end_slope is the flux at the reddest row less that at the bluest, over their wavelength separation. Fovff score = 0.26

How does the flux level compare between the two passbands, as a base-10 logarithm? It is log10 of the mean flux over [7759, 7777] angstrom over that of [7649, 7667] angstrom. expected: -0.0011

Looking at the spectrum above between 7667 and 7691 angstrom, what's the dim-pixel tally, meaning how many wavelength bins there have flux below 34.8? 4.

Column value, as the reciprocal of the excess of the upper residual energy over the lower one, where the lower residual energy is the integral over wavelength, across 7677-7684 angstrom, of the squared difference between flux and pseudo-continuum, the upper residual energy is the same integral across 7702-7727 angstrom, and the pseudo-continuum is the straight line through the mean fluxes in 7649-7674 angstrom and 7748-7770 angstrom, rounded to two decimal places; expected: 0.02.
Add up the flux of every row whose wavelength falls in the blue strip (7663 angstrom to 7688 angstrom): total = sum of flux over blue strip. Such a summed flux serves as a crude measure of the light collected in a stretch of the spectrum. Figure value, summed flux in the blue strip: 242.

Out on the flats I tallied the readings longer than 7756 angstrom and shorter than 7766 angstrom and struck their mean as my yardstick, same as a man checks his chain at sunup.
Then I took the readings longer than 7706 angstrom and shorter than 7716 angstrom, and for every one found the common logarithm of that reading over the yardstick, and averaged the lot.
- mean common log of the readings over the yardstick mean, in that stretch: 0.002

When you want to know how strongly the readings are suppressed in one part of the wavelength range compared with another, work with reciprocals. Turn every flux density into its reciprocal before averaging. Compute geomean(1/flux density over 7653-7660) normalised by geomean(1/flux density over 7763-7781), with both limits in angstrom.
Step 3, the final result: 1.074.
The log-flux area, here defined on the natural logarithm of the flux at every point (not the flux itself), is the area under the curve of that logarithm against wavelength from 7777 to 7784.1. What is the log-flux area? 25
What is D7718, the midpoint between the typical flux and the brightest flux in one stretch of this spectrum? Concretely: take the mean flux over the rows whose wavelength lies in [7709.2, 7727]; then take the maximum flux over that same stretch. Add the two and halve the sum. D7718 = 35.8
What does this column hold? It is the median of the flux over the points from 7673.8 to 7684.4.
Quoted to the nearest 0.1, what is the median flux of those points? 35.2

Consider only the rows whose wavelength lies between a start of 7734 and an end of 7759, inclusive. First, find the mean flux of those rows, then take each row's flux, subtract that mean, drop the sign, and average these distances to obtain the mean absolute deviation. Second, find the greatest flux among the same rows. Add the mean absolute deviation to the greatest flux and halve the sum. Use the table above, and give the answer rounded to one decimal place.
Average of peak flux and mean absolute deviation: 18.4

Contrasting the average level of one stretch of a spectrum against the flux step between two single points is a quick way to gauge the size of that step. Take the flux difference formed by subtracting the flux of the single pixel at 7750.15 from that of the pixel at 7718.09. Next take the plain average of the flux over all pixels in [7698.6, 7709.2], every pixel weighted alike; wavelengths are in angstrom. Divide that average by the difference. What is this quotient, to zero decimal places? 15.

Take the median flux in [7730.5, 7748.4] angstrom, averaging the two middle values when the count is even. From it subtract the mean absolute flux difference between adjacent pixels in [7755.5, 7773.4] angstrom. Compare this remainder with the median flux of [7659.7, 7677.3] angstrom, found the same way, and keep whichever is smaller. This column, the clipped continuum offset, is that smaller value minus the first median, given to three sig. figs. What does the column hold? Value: -1.02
